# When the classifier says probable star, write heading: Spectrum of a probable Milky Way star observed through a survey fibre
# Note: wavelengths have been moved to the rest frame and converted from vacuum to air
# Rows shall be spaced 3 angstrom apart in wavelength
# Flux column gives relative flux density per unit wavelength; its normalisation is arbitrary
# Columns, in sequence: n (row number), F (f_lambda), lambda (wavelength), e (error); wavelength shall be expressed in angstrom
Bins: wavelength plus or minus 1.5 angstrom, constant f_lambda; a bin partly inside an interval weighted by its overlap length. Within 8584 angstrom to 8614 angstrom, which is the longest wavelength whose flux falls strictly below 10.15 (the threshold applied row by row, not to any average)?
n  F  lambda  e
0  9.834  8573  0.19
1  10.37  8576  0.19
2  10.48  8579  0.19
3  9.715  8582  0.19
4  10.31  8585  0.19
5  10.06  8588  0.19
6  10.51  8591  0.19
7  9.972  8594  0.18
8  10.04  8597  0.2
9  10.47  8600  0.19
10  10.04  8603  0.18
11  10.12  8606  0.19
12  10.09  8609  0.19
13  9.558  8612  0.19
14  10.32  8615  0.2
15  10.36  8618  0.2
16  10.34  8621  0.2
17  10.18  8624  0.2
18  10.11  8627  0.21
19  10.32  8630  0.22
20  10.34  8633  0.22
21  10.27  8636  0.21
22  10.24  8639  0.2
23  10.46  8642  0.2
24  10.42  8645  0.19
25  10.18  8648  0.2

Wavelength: 8612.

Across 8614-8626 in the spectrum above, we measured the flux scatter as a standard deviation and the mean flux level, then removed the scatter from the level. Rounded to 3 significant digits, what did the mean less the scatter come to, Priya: 10.2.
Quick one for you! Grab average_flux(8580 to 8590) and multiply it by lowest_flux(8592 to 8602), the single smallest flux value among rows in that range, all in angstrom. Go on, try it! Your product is 100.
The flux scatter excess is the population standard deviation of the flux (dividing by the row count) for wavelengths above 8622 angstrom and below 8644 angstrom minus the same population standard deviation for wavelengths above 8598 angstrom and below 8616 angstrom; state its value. -0.18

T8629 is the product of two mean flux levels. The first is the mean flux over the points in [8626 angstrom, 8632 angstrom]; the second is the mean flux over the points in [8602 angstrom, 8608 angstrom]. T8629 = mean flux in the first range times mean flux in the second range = 103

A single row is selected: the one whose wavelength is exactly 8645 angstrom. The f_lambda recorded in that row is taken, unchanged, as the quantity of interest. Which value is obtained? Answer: 10.42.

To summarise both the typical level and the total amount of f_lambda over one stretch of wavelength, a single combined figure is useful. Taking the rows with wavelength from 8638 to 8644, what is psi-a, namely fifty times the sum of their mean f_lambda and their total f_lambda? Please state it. 1553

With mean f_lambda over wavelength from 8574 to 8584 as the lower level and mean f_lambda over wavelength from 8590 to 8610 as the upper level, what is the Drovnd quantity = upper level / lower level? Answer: 1.00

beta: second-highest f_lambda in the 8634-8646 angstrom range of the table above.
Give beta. 10.42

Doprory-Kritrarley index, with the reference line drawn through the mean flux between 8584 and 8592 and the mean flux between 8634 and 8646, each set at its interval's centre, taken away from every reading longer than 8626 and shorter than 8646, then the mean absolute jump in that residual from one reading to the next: 0.10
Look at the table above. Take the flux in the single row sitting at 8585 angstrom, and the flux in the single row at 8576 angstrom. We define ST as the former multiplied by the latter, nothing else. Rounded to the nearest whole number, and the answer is 107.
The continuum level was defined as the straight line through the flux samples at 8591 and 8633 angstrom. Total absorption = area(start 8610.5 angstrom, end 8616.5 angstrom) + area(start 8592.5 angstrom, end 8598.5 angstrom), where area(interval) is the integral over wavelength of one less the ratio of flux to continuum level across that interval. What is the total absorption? 0.55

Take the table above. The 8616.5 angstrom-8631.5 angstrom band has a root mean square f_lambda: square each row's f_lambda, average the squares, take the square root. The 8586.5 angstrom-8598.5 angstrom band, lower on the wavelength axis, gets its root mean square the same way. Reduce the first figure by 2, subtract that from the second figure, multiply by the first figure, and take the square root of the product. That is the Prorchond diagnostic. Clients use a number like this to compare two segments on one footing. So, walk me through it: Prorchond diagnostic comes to 4.40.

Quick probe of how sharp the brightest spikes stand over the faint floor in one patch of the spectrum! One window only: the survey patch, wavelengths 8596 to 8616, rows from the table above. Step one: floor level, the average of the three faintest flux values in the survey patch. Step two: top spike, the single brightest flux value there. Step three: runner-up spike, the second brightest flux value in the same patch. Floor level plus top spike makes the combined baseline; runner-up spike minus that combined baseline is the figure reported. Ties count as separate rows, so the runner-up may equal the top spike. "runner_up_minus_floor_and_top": -10.0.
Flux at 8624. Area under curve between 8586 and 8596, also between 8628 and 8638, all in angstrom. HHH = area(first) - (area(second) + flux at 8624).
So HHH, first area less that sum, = -11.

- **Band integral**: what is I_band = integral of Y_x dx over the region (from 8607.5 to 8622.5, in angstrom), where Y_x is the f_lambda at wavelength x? 152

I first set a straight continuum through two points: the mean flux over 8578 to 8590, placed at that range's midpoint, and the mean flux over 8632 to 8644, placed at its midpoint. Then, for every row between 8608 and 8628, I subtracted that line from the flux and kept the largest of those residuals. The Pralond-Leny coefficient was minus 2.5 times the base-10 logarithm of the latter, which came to 2.5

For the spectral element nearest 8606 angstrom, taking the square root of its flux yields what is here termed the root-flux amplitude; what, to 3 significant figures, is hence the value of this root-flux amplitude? 3.18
